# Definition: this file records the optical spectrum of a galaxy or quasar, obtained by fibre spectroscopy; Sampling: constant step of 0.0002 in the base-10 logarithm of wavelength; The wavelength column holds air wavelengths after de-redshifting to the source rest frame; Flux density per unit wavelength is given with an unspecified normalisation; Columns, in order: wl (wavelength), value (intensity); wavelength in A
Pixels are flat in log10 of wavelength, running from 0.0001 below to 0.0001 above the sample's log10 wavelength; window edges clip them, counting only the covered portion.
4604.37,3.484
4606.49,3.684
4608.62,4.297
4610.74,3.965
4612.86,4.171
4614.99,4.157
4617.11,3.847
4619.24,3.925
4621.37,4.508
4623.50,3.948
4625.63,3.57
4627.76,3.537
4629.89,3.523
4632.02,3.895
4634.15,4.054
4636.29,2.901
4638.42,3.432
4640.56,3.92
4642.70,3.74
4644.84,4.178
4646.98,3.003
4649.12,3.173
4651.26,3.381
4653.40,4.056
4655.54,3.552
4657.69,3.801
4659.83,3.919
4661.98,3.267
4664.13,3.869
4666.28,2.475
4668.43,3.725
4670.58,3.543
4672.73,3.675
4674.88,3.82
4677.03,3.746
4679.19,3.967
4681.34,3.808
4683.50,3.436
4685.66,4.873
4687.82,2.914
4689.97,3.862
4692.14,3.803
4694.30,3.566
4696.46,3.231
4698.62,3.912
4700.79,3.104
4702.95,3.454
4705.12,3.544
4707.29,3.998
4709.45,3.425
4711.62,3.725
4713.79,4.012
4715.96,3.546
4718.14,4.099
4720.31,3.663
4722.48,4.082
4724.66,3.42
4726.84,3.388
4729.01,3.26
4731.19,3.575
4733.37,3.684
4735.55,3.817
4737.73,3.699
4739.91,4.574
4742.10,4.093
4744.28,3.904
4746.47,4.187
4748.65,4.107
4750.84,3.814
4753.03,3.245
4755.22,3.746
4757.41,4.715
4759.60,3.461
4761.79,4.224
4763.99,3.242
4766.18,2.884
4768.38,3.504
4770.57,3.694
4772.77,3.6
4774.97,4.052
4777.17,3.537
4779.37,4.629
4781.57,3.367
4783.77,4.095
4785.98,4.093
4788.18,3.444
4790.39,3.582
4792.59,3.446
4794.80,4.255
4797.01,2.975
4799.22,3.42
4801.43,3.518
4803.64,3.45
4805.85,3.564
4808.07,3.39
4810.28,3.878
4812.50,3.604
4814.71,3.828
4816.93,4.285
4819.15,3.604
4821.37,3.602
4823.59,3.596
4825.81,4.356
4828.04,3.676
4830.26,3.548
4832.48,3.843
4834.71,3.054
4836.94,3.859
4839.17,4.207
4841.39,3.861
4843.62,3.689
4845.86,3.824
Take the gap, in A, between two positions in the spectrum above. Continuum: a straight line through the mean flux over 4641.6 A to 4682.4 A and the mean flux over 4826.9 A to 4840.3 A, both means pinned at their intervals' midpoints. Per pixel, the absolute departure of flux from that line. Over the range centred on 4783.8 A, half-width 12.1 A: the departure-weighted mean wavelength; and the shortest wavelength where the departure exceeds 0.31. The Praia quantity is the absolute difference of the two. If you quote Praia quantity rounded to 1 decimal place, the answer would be 9.1 A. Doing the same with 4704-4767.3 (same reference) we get 34.4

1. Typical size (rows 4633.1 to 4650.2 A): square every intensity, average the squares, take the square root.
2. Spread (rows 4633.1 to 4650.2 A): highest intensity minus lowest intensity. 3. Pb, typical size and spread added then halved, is 2.43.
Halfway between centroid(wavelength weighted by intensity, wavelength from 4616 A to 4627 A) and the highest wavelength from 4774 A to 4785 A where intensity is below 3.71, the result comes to 4701.4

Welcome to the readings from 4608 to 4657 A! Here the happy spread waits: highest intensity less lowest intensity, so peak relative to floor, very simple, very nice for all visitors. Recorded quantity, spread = 1.61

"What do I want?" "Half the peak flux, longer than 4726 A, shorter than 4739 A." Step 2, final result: 1.91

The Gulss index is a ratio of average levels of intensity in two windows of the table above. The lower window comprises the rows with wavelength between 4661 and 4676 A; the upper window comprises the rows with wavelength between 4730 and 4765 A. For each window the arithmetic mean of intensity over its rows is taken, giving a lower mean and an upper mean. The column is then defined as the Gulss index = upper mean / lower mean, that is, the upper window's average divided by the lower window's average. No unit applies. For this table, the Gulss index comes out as 1.11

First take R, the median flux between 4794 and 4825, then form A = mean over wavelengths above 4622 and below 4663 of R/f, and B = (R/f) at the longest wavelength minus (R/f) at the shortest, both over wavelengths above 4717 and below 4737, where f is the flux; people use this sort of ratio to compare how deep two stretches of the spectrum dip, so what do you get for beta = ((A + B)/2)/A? 0.532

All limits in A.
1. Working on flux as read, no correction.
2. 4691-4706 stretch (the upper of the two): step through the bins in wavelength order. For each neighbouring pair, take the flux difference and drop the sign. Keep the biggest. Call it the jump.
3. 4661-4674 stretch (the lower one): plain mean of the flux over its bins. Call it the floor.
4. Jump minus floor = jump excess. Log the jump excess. -2.62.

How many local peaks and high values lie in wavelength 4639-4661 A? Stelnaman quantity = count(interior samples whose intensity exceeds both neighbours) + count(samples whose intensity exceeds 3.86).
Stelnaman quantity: 6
